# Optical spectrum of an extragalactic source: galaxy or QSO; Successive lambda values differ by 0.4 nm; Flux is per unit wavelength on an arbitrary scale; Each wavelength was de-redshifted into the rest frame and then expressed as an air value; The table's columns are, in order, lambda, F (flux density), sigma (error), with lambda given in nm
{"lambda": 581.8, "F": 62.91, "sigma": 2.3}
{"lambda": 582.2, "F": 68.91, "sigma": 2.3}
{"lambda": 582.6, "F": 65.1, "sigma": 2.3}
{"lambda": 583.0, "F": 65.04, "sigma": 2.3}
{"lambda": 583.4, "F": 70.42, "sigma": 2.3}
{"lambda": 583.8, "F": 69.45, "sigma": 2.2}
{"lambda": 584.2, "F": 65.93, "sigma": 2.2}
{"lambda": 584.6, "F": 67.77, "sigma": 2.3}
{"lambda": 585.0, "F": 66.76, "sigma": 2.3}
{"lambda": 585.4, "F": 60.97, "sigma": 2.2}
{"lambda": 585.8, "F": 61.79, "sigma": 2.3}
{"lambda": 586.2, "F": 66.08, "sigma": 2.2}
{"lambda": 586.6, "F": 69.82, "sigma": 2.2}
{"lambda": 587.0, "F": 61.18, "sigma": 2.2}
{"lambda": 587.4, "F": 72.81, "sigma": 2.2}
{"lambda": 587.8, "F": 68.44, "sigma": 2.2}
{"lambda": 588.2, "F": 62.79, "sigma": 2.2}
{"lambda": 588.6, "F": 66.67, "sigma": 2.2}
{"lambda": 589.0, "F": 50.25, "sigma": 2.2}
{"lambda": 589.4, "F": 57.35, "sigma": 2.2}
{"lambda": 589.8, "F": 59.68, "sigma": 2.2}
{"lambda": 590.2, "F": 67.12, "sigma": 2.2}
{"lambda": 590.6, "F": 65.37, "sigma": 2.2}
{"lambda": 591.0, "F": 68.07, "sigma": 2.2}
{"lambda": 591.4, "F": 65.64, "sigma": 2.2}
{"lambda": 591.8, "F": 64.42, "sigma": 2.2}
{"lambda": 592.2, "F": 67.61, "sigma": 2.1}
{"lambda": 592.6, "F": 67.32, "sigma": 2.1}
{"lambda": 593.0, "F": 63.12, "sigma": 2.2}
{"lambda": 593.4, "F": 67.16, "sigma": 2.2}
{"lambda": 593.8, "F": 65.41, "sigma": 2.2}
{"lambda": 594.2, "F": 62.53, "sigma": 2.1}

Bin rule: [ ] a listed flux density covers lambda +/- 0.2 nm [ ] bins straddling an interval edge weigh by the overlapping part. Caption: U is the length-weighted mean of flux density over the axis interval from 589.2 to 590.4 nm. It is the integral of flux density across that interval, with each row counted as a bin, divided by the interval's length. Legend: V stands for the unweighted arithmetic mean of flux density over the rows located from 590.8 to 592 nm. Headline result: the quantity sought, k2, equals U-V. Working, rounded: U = 61.4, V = 66.0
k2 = -5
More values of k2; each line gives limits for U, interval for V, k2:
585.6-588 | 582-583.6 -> -1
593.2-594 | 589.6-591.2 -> 1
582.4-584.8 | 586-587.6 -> 0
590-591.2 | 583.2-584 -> -3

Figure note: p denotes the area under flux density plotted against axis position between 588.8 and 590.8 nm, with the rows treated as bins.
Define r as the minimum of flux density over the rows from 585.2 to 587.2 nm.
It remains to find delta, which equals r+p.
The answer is 181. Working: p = 120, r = 60.97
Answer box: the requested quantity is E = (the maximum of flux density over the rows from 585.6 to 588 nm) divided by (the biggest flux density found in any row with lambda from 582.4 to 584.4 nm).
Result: 1.03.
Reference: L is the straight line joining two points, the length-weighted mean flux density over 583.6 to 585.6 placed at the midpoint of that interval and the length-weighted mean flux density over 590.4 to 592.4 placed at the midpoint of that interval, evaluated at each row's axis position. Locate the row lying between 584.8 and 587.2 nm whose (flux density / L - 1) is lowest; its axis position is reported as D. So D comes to 585.4 nm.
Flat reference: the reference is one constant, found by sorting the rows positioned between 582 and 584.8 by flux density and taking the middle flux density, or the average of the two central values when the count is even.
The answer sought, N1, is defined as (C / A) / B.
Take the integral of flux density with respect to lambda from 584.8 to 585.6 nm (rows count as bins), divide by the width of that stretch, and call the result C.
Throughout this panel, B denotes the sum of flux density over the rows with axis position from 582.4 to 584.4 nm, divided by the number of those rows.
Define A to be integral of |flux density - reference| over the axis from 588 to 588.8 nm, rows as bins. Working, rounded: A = 2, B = 67.2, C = 63.9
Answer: 0.39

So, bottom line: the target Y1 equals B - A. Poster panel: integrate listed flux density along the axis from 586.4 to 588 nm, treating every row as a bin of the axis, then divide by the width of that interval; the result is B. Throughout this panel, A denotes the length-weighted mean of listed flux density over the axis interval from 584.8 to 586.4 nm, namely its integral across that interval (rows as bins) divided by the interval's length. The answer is 4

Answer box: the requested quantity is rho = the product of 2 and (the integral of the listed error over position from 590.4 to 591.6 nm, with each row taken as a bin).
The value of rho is 5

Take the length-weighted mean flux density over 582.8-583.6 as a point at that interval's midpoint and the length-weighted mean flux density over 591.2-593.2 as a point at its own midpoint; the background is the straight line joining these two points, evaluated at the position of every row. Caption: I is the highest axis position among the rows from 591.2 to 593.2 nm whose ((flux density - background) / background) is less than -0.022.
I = 593.0 nm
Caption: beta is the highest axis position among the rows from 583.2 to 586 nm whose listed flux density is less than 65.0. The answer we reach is 585.8 nm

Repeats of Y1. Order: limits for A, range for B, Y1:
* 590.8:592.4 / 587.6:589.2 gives -4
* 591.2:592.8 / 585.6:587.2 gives -2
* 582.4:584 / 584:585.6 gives -2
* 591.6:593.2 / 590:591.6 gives 1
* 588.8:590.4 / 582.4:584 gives 9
